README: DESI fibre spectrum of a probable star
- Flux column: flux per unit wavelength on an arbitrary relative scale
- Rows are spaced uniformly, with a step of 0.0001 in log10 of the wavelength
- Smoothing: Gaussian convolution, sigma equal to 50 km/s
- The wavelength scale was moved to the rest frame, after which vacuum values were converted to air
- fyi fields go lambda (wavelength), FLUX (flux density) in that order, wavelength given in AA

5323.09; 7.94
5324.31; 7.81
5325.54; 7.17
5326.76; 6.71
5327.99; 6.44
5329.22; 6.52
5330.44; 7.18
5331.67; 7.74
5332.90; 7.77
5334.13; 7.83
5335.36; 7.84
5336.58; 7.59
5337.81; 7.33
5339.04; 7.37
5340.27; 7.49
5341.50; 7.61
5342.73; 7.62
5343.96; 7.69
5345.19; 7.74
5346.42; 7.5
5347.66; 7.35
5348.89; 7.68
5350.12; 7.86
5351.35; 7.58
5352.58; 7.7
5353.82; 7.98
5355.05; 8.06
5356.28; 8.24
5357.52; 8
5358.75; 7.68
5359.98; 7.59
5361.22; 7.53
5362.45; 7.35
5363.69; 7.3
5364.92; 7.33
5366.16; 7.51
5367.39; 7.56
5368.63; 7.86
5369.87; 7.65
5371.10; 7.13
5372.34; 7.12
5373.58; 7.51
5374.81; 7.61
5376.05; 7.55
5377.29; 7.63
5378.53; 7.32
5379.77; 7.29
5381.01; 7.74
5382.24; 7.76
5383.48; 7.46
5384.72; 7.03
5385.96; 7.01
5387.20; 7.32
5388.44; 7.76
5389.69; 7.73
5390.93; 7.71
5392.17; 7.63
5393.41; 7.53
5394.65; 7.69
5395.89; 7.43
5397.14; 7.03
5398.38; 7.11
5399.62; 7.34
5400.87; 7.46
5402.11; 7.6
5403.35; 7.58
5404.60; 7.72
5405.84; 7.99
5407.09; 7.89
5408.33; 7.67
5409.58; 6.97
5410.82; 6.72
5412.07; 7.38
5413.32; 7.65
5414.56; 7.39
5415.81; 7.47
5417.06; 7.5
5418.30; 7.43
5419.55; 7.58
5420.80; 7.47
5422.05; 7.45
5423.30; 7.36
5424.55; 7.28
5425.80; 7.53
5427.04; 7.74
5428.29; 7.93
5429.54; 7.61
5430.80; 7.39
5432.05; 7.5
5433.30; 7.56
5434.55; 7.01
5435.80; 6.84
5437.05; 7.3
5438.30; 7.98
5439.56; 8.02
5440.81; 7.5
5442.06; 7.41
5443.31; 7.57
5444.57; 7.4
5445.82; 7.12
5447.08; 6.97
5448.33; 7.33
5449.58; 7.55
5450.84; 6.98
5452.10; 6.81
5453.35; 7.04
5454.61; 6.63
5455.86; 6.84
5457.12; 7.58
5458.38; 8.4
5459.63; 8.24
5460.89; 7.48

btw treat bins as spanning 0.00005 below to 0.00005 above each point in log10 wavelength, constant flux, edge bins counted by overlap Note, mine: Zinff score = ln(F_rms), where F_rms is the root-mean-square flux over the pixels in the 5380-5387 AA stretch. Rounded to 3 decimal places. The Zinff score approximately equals 2.002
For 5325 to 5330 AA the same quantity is 1.904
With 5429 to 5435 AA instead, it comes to 2.004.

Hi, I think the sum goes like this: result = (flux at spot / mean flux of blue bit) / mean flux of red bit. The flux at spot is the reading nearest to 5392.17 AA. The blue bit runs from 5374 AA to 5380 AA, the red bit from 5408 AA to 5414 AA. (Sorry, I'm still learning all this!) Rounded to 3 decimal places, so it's 0.140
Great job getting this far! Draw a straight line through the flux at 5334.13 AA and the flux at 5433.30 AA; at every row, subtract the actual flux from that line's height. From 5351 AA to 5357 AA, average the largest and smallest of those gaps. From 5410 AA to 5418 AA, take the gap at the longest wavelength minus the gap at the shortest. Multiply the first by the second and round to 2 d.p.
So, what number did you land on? 0.11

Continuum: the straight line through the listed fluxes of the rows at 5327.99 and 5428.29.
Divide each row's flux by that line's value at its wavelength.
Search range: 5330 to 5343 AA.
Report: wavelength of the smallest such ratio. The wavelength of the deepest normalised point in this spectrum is 5330.44 AA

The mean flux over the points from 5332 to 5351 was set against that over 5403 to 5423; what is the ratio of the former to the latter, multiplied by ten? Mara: 10.2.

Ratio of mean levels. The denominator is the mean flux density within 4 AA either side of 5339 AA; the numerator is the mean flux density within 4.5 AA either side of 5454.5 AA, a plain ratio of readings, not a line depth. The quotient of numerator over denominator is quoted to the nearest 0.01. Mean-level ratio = 0.95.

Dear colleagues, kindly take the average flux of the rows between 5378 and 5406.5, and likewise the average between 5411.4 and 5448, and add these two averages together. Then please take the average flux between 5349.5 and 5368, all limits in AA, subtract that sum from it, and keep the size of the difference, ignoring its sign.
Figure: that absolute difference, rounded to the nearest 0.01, 7.26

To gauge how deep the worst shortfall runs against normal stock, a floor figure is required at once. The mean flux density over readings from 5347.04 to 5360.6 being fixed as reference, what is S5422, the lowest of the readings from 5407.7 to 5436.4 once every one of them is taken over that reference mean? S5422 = 0.86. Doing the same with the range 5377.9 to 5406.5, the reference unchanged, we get 0.90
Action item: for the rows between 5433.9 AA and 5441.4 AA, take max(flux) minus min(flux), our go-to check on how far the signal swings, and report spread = 1.2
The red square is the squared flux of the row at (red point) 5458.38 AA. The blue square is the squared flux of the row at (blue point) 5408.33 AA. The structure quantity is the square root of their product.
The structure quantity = 64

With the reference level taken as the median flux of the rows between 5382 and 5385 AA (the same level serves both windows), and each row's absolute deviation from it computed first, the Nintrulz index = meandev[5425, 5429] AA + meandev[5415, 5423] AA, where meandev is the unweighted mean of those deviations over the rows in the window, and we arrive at 0.31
